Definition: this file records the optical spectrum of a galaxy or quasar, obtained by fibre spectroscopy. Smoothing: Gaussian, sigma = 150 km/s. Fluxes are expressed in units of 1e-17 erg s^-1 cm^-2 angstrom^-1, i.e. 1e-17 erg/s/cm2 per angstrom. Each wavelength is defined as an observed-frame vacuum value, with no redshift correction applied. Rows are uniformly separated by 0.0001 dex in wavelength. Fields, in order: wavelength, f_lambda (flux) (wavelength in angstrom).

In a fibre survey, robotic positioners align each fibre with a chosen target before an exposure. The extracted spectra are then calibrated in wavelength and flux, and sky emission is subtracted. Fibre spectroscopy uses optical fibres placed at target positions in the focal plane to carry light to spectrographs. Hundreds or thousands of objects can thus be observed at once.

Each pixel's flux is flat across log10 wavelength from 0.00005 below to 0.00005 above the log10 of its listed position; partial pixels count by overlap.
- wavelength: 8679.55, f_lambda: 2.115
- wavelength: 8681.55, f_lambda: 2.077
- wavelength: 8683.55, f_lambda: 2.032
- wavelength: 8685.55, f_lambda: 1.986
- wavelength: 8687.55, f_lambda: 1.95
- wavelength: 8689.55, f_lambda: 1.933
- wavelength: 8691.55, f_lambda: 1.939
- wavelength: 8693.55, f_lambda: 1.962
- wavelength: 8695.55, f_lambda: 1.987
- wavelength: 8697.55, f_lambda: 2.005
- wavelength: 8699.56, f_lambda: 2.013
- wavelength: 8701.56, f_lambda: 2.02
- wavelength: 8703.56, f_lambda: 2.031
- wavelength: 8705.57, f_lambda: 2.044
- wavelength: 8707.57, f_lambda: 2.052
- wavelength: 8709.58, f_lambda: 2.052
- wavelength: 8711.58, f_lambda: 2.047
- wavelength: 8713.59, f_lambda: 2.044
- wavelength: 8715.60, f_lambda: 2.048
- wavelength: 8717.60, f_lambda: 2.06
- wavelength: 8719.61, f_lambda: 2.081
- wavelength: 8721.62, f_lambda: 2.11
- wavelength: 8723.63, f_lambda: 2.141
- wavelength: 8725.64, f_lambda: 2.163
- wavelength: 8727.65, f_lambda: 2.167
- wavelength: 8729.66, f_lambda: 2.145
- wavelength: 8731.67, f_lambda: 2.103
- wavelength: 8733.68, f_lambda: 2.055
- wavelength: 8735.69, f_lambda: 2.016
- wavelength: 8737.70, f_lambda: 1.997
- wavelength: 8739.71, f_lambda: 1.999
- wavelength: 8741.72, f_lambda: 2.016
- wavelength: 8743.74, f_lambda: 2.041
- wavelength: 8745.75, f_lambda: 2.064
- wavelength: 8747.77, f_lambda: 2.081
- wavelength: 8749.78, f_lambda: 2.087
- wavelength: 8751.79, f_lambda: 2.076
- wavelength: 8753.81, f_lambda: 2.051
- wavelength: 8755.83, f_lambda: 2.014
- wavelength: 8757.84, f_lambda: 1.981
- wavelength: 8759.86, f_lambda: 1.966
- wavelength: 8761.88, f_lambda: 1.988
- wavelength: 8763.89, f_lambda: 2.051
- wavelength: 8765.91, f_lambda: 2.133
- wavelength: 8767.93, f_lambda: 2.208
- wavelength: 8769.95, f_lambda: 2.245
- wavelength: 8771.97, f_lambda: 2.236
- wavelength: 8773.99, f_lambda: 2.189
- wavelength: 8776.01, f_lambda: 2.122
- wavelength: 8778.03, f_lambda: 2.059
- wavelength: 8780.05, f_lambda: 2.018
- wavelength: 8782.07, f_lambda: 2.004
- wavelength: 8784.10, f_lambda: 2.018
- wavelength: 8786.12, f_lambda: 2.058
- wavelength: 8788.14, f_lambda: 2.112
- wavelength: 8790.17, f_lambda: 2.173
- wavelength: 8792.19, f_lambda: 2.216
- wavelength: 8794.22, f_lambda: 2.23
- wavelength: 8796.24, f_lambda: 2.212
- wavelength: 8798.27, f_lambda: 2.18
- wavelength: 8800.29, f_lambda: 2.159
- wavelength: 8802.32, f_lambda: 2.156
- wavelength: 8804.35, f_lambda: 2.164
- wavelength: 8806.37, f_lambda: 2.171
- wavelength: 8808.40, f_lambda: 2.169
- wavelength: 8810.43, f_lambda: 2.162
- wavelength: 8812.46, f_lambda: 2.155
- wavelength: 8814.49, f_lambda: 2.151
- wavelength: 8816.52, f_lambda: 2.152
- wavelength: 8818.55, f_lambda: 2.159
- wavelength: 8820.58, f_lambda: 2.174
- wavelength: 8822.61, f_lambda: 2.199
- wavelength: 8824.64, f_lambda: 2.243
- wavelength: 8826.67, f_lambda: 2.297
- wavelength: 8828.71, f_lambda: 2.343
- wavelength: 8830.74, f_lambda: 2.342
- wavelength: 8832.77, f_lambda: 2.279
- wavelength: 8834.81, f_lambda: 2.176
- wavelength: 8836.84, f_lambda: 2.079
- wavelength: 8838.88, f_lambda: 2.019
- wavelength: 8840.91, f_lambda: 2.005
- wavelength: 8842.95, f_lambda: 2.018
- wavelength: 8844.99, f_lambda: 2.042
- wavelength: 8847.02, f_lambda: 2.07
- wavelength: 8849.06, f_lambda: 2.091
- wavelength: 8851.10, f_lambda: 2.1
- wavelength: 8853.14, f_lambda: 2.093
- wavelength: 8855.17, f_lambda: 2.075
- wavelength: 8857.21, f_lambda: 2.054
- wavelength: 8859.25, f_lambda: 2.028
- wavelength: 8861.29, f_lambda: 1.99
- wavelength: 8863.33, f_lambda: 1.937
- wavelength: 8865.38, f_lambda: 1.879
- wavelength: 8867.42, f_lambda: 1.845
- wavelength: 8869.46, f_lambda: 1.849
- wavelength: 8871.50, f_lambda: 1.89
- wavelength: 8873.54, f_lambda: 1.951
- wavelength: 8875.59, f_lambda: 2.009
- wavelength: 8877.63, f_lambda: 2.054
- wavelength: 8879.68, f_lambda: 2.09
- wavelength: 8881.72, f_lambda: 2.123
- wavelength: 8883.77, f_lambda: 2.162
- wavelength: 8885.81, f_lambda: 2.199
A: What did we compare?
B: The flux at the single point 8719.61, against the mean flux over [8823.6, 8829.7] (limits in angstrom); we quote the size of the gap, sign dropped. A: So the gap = 0.21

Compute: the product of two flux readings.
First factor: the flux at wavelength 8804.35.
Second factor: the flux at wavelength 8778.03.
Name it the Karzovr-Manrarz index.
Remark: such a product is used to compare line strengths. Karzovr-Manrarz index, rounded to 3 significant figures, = 4.46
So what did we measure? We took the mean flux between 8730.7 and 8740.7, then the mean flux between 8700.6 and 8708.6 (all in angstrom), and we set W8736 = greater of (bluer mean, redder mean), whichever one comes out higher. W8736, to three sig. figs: 2.04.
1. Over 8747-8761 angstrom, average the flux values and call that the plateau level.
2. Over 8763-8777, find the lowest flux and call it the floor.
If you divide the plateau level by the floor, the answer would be 0.99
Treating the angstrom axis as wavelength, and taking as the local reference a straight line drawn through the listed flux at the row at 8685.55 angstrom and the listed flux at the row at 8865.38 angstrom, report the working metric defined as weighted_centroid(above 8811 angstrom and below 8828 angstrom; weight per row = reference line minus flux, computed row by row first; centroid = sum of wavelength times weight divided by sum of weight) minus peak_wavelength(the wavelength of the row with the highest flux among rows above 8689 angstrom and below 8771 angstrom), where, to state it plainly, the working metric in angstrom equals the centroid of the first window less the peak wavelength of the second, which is 50.4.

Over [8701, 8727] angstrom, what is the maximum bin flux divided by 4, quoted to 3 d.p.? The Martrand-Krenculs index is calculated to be 0.541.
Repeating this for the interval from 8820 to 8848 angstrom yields 0.586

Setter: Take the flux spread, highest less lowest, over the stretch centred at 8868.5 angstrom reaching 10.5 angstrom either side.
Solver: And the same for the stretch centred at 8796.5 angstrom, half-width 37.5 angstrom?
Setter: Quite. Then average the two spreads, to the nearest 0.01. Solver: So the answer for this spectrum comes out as 0.29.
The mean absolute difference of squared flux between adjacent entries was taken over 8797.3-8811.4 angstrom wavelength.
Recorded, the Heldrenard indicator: 0.035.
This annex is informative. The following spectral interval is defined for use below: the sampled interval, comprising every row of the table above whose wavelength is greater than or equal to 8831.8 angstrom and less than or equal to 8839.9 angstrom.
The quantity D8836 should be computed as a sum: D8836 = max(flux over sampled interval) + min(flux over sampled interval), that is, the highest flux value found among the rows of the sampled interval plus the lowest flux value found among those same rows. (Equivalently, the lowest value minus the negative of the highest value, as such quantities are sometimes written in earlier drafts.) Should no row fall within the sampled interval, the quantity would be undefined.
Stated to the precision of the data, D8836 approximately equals 4.30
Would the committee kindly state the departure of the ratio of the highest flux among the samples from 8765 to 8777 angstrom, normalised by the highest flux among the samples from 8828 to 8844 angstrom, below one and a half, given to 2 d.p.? 0.54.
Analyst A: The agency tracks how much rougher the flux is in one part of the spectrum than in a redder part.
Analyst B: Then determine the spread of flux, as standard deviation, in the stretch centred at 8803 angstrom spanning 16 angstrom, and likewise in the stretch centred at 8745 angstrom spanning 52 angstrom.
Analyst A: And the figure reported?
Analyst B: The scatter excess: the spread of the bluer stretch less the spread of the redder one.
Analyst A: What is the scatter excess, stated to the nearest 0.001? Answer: 0.054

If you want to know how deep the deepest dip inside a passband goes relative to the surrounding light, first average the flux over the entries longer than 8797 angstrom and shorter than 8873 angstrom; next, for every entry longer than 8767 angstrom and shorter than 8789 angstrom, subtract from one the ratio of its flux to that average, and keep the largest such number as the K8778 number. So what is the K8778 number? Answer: 0.048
